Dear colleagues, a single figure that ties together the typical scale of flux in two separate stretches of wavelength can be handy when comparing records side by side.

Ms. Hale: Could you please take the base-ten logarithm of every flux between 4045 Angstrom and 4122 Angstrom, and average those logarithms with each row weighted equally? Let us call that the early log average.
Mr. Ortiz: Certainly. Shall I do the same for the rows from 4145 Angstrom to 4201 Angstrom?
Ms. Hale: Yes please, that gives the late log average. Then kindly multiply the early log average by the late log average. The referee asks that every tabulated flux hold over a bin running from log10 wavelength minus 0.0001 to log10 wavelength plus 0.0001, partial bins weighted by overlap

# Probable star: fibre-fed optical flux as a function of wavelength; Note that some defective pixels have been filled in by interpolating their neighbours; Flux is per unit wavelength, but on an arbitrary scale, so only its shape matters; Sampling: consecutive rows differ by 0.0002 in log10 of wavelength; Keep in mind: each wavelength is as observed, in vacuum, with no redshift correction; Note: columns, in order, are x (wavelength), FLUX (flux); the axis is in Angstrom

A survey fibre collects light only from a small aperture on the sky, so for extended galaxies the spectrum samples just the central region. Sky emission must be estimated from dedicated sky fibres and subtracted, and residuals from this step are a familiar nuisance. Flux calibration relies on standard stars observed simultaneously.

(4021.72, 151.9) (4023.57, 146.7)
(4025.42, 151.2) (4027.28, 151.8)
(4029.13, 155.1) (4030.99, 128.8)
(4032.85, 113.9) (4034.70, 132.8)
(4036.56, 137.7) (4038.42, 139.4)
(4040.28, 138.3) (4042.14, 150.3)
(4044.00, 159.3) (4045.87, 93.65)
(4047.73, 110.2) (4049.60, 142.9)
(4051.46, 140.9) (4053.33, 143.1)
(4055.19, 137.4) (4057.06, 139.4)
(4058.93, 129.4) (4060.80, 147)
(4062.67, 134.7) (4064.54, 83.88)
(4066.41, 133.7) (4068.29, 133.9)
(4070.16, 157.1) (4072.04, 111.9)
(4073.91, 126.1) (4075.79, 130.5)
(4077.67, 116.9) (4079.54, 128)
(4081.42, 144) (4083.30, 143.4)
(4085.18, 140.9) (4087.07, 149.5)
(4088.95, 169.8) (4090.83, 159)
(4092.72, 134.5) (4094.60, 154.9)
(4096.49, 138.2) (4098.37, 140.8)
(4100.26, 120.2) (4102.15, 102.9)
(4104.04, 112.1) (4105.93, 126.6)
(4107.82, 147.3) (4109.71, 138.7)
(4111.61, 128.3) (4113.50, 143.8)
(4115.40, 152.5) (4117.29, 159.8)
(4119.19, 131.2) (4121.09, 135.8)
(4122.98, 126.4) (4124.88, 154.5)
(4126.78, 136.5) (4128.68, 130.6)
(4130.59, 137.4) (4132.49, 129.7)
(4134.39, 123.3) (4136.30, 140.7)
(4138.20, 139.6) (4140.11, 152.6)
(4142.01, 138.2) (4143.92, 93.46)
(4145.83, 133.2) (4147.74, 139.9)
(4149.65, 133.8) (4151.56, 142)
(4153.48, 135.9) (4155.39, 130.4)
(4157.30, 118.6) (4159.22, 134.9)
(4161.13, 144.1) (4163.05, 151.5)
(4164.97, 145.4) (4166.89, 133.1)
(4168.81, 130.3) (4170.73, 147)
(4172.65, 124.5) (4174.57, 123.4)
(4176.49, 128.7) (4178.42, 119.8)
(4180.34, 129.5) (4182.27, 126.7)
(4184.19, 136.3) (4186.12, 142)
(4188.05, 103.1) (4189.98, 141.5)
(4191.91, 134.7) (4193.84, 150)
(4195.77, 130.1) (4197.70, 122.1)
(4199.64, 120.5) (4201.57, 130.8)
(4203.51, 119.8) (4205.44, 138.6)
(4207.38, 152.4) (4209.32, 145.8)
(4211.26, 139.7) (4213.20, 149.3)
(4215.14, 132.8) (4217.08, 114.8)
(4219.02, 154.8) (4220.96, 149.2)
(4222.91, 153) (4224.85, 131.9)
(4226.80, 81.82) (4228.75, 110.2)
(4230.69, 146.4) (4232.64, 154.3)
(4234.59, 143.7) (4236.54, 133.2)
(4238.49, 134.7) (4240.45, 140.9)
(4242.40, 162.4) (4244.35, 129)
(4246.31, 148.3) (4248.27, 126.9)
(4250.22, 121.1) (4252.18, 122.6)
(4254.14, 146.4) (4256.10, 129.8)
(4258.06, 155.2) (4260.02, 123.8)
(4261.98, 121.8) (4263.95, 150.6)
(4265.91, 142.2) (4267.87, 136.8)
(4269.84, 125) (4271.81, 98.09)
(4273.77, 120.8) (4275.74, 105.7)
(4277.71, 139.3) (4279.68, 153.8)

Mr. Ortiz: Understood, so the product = 4.51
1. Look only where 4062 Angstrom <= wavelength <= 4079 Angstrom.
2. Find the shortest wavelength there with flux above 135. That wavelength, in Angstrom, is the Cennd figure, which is 4070.16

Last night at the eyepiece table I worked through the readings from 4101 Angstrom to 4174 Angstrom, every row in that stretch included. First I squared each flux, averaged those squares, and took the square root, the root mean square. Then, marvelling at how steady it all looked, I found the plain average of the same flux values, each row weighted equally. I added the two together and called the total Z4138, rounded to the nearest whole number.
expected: 270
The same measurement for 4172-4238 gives 267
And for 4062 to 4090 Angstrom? 269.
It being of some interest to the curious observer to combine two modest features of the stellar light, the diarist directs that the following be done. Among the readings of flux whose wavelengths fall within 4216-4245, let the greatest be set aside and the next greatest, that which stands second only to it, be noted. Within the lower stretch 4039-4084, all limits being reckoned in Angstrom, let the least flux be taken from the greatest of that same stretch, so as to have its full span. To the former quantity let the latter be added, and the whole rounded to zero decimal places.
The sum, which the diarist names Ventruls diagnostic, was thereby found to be 230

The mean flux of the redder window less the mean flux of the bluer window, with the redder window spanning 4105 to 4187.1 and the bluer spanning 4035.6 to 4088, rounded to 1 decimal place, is 1.6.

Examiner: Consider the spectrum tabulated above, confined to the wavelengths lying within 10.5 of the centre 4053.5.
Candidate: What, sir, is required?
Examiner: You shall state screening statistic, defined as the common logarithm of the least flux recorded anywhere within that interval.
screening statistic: 1.97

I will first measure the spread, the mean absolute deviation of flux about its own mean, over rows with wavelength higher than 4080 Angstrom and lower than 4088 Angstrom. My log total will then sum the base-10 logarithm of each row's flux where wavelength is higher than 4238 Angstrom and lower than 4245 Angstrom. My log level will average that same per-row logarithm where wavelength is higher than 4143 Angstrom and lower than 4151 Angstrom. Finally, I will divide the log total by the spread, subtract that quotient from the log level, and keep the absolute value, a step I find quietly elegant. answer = 1.31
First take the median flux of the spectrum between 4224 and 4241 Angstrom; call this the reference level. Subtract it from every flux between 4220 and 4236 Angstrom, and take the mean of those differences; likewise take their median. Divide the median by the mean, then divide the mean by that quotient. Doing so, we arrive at 0.1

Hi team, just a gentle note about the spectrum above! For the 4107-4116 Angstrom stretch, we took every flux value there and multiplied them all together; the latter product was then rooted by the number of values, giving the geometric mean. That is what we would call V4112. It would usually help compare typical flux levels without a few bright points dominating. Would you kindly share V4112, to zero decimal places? 142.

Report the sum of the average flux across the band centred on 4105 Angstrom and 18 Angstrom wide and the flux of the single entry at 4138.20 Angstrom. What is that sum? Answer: 269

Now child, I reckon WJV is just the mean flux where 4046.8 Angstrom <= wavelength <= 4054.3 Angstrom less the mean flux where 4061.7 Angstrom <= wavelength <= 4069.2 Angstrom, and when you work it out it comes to 13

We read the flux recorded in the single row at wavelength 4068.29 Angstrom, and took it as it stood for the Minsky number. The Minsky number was 133.9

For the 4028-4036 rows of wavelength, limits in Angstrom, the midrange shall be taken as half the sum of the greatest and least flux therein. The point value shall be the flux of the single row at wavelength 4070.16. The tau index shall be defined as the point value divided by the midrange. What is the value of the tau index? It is 1.17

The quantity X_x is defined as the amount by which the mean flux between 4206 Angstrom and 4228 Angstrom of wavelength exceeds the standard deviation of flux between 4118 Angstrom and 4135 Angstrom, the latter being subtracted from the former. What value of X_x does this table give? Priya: 128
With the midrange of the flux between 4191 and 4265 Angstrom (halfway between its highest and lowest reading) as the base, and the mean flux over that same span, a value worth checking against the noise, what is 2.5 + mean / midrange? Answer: 3.61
